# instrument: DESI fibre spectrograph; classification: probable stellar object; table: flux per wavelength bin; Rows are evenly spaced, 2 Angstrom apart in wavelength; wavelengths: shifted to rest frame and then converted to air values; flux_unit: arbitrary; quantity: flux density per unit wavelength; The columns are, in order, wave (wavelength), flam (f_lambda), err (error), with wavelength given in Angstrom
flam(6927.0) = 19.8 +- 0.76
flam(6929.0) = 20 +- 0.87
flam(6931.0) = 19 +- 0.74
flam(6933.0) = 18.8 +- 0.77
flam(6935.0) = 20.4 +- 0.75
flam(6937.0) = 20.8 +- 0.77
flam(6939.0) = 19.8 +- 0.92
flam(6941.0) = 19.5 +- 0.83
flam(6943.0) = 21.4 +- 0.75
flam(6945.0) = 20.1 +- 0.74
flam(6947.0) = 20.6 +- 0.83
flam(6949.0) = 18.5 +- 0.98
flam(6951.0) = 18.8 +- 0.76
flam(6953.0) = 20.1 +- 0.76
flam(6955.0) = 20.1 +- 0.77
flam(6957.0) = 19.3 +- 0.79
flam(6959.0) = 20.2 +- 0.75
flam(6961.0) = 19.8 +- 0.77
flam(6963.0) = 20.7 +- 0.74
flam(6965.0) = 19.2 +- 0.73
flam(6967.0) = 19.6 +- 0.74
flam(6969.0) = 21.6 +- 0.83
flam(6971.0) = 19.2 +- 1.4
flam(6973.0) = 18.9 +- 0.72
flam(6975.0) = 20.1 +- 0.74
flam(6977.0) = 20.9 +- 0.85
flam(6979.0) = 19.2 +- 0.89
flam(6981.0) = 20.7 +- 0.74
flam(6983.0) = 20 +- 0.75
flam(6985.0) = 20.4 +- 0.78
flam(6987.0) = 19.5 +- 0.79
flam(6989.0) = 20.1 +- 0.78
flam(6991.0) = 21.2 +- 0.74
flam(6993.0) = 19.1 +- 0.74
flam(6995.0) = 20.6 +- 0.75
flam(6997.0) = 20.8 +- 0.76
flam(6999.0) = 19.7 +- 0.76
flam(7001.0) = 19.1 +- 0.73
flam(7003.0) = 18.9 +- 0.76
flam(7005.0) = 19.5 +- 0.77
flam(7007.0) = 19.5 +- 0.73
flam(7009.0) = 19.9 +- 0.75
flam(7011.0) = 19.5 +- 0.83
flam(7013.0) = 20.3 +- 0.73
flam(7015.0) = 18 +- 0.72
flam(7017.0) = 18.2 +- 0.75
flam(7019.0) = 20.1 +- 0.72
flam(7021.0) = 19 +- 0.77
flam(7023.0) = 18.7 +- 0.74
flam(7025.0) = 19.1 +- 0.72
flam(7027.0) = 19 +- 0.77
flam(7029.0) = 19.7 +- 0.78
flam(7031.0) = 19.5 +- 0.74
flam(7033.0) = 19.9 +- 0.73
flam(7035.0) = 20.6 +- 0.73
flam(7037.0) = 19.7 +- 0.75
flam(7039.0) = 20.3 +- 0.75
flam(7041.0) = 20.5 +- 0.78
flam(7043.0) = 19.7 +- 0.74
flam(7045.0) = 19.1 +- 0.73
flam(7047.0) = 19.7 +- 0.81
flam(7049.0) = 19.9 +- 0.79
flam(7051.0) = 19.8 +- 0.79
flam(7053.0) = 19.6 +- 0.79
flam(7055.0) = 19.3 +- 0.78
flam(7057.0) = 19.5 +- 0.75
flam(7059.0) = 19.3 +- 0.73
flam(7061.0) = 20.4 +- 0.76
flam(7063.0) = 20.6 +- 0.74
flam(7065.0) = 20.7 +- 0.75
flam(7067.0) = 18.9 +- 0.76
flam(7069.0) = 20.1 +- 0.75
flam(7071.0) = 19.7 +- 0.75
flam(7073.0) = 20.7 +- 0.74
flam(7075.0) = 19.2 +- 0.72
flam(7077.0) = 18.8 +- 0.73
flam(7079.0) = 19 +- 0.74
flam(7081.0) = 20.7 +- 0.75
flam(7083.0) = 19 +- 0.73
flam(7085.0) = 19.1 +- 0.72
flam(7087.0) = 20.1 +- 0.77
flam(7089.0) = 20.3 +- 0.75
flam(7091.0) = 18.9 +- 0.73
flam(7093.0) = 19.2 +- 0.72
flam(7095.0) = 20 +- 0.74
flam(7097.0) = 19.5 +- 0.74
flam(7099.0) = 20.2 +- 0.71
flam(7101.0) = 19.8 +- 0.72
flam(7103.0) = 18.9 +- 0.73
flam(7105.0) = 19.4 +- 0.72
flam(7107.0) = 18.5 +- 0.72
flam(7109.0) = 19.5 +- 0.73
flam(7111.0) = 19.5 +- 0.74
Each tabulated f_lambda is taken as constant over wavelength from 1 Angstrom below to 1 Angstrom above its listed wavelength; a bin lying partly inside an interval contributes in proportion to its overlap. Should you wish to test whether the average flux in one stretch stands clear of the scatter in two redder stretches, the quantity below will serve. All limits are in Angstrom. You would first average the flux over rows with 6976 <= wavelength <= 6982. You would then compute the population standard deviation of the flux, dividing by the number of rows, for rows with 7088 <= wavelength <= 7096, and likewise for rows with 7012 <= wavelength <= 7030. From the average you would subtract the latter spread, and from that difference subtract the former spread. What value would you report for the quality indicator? 19.0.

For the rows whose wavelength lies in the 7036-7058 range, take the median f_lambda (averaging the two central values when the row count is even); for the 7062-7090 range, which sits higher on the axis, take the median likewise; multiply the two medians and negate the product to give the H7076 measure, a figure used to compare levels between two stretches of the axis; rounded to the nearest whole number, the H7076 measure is -392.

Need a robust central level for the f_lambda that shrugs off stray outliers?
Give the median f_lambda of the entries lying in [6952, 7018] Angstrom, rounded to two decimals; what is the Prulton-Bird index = 19.80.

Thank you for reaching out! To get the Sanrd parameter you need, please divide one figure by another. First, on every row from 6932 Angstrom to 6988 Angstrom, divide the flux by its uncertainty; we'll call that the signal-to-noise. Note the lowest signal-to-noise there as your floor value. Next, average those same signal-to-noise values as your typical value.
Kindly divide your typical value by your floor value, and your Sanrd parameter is 1.83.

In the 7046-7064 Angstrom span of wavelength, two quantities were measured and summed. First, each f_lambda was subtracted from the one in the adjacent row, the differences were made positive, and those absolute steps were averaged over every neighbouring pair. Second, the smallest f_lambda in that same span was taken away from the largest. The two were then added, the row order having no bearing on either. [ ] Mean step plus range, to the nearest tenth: 1.6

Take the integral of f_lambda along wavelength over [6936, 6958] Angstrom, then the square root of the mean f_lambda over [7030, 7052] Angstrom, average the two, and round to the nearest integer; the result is 221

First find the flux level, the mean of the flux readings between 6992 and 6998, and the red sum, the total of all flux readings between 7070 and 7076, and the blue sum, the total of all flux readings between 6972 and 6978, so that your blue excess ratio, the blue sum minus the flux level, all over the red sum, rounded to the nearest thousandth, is 0.667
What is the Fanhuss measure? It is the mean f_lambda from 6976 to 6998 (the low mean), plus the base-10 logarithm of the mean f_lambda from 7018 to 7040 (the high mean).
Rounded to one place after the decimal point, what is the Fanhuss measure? 21.5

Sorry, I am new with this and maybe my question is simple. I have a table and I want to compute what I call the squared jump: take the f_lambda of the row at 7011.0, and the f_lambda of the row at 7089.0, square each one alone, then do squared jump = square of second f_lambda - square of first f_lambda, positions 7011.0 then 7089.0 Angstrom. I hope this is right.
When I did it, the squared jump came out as 32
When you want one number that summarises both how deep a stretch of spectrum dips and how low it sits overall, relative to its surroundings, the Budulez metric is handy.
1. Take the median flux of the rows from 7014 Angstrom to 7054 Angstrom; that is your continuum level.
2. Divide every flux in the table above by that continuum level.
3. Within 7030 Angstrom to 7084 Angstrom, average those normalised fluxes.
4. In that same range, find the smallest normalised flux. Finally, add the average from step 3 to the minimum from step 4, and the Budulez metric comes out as 1.96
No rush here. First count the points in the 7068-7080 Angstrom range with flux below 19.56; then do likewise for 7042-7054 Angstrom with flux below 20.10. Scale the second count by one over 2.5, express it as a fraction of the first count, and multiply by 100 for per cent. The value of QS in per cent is 80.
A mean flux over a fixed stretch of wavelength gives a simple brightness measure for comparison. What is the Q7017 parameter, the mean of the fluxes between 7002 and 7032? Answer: 19.3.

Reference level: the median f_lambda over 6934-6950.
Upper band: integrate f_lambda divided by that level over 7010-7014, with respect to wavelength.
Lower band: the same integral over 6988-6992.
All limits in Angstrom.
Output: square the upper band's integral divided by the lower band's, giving 0.93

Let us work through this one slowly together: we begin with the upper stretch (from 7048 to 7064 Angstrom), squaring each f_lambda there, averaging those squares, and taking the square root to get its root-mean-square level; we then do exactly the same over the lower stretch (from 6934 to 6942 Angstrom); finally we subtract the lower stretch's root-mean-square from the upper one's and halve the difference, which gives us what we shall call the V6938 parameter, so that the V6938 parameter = -0.16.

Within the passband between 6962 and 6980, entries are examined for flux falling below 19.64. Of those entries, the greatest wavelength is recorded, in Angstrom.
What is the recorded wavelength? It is 6979.0 Angstrom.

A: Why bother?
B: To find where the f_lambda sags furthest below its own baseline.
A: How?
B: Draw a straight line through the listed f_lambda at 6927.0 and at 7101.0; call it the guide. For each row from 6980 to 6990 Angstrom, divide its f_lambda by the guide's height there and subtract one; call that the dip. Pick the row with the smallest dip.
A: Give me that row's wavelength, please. 6987.0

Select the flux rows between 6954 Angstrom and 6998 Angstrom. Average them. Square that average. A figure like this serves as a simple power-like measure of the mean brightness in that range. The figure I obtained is 402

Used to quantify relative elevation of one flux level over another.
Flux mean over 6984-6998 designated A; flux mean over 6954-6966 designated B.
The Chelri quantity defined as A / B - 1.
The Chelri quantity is 0.018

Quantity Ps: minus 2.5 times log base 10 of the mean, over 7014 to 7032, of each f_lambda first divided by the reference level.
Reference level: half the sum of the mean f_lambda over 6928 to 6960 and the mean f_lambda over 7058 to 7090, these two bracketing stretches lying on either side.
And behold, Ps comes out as 0.044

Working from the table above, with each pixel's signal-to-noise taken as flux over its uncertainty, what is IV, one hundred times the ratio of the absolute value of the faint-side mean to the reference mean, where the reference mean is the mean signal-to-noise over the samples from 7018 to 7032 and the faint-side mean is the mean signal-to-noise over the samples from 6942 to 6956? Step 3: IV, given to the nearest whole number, 98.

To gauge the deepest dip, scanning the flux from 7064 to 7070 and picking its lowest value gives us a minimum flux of 18.9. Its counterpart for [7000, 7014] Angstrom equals 18.9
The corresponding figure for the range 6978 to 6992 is 19.2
